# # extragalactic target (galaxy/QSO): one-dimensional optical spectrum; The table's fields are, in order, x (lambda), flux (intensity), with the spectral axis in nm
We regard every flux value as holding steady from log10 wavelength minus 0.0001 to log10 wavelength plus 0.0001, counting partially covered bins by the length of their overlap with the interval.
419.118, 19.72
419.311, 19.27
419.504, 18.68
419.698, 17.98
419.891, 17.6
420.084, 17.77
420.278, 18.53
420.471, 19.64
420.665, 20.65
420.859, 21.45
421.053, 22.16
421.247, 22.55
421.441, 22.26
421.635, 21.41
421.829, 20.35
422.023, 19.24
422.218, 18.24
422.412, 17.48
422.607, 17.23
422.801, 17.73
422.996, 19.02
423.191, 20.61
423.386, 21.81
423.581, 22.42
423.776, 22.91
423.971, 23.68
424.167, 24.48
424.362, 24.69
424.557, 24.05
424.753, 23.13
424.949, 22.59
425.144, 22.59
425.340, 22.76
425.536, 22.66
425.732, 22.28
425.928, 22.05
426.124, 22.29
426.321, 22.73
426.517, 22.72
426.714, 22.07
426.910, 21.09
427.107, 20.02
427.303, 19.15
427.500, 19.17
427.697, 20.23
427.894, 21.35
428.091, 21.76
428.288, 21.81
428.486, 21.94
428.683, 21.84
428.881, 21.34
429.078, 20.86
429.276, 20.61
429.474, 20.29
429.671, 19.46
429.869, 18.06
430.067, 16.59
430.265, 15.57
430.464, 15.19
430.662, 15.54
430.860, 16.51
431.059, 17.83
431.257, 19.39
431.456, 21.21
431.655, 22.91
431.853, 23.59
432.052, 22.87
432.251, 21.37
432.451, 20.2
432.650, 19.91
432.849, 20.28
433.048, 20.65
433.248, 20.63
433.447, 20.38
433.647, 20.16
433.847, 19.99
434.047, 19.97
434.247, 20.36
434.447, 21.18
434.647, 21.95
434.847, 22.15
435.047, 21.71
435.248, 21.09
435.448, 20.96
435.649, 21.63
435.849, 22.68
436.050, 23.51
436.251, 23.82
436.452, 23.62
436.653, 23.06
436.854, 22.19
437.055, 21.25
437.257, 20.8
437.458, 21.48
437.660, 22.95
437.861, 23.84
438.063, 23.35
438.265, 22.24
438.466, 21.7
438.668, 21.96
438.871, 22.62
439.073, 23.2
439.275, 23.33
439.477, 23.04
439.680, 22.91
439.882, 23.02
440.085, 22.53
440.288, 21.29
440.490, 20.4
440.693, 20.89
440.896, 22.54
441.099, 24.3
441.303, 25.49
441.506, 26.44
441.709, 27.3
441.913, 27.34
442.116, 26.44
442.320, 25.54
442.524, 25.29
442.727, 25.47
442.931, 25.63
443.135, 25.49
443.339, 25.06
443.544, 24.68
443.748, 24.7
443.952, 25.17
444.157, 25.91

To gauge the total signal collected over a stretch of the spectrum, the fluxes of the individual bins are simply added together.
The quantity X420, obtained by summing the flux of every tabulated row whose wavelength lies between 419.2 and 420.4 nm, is 110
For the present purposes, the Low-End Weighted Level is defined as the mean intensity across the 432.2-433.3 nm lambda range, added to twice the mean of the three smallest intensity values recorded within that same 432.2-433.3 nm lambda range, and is 61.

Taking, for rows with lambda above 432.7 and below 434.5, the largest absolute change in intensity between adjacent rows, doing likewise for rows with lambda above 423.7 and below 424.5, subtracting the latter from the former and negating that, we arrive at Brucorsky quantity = 0.0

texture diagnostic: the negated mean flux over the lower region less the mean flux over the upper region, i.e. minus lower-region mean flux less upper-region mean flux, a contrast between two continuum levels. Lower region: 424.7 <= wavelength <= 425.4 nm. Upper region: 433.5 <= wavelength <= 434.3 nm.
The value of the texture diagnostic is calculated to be -42.9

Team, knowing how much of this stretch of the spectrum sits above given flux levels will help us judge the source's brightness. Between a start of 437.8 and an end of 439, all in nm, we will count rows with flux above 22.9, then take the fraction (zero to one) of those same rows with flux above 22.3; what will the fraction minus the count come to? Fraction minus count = -1.5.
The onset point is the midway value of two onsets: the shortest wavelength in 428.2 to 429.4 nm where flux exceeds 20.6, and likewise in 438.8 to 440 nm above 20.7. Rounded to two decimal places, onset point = 433.58 nm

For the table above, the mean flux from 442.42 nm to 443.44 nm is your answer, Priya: 25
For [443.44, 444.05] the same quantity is 25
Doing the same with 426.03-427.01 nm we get 22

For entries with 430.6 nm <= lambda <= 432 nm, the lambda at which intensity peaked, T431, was 431.853 nm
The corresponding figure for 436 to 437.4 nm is 436.251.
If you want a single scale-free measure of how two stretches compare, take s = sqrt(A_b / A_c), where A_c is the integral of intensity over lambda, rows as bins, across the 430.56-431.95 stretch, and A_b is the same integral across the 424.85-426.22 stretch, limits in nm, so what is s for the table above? 1.06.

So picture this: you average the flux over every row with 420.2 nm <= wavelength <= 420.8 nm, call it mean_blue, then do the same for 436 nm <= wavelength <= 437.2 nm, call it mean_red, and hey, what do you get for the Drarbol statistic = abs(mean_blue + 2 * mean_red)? 65.4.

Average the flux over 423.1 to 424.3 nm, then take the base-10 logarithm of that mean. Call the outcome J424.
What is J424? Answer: 1.36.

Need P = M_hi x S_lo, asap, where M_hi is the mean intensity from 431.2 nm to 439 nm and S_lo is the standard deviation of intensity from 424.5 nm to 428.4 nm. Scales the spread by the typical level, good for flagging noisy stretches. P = 28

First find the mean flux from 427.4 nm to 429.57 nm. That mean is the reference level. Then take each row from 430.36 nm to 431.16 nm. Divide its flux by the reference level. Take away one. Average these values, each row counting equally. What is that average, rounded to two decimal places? -0.23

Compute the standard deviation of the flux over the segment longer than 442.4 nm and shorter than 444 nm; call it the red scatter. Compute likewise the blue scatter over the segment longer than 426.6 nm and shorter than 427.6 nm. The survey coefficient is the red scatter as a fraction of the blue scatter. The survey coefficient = 0.3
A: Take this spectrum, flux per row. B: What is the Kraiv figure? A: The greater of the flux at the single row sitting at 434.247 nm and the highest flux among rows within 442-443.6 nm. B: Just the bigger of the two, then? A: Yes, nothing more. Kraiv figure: 26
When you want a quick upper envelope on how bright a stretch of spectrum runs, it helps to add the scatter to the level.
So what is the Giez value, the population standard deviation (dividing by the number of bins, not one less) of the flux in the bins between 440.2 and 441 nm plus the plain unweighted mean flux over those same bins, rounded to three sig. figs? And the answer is 22.1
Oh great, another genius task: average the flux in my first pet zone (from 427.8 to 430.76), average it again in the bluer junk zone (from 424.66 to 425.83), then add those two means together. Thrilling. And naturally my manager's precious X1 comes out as 42.1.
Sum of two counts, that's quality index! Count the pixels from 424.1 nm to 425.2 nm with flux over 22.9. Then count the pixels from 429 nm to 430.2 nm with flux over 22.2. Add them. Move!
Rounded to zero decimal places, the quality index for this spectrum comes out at 4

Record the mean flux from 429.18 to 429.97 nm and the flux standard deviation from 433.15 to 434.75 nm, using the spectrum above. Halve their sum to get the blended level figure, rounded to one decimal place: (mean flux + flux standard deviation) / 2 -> 10.1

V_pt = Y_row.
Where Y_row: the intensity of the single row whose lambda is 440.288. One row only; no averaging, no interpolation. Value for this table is 21.29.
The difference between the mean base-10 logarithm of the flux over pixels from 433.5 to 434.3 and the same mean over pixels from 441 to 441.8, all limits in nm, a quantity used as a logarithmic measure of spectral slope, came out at -0.11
